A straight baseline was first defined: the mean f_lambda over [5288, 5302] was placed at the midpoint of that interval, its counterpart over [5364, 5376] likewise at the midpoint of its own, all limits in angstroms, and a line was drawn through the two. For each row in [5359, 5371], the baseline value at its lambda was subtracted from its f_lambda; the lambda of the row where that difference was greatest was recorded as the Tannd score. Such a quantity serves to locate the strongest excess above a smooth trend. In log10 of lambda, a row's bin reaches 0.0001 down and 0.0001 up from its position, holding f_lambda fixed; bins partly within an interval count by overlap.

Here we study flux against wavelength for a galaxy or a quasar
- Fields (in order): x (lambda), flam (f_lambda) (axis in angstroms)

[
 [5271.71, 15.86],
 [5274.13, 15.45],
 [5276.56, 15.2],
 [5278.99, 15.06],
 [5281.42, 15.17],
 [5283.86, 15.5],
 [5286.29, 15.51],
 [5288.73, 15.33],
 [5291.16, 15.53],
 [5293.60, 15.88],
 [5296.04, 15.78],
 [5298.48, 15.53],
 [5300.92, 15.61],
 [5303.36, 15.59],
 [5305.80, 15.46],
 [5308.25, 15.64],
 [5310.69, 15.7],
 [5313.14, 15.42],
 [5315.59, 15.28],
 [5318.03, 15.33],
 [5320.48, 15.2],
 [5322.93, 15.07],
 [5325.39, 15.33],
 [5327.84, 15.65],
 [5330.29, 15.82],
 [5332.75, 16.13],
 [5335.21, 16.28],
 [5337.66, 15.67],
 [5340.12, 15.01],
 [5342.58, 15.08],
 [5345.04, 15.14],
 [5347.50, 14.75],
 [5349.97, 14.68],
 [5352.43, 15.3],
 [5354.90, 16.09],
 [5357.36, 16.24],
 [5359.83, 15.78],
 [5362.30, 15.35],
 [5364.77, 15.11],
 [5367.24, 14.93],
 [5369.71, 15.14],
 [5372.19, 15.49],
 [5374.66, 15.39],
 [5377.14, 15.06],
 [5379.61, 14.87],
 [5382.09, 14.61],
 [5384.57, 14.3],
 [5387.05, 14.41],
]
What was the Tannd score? 5359.83 angstroms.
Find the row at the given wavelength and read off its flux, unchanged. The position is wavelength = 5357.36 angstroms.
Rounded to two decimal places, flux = 16.24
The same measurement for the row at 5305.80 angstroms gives 15.46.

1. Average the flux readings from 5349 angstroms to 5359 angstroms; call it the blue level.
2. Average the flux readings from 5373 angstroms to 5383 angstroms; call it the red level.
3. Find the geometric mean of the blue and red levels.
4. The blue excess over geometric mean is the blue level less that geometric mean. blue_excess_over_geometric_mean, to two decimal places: 0.30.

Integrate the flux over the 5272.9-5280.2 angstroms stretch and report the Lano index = 111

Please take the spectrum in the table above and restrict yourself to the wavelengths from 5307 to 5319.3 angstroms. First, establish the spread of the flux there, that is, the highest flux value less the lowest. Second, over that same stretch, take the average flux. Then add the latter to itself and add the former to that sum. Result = 31.4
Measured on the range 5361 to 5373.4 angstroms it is 31.0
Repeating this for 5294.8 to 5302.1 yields 31.5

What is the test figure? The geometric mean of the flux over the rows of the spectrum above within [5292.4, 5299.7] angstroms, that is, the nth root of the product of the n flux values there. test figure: 15.7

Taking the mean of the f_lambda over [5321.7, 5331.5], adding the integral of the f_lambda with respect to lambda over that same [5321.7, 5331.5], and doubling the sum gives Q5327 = 334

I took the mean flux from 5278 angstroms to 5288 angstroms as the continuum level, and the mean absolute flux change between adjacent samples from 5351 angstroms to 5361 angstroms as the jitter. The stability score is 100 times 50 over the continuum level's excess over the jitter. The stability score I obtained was 336.9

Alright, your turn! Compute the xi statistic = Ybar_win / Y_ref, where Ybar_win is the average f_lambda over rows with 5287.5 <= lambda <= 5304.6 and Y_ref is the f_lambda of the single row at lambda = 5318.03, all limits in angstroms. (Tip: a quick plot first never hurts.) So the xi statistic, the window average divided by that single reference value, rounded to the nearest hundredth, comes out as 1.02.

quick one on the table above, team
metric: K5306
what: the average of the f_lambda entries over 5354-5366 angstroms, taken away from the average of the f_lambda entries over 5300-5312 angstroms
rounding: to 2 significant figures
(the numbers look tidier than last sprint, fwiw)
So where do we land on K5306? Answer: -0.11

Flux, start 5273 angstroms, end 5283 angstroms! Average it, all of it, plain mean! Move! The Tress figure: 15.2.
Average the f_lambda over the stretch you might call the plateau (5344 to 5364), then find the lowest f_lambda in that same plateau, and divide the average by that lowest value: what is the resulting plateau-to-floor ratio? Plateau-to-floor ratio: 1.05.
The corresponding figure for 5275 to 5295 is 1.02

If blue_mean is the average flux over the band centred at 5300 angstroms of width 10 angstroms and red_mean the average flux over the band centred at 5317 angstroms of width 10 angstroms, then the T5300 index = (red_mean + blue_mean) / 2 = 15.5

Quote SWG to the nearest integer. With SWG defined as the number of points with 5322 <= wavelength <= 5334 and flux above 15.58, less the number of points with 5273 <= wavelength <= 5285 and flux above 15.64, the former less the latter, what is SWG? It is 3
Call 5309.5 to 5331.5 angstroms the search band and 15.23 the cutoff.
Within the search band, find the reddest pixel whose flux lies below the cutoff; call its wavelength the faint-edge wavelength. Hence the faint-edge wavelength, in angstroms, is 5322.93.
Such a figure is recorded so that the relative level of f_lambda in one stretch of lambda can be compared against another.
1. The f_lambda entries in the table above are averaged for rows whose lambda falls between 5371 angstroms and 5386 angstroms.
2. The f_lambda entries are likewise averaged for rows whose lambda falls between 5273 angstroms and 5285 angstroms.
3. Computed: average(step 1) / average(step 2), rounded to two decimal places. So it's 0.98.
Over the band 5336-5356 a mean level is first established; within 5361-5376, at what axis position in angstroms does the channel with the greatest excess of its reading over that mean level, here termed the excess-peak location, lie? 5372.19 angstroms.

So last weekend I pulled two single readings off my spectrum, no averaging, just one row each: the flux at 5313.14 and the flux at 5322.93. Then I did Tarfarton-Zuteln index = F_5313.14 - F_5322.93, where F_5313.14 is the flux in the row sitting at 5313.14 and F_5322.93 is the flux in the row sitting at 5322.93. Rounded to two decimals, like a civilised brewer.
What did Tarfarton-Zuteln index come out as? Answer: 0.35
